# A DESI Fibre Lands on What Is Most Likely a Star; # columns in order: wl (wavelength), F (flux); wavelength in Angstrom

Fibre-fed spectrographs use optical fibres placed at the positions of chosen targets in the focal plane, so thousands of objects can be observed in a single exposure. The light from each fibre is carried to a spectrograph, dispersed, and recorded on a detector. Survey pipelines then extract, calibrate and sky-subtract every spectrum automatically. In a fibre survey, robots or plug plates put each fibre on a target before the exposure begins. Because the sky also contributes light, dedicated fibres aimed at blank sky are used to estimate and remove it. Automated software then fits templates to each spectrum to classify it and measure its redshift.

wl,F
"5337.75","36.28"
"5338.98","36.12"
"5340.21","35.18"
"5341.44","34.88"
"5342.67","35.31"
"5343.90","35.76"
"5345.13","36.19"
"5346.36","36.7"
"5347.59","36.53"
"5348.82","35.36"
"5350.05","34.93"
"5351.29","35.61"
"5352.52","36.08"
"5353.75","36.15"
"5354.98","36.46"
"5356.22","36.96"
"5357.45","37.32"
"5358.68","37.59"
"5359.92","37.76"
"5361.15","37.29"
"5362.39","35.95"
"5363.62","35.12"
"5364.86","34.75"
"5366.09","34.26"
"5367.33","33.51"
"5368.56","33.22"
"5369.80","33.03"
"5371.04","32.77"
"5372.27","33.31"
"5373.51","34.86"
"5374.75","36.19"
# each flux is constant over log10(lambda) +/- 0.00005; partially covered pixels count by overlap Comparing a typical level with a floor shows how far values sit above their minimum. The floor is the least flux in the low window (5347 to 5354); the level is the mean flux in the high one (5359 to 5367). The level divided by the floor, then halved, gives 0.513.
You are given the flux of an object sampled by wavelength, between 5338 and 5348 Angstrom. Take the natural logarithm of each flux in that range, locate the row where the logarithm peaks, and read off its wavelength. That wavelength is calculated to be 5346.36 Angstrom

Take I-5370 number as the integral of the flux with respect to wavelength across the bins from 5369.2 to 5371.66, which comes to 81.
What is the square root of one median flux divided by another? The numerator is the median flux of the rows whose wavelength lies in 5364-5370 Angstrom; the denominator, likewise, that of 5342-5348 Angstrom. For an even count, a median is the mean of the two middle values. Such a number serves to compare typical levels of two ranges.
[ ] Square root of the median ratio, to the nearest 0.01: 0.96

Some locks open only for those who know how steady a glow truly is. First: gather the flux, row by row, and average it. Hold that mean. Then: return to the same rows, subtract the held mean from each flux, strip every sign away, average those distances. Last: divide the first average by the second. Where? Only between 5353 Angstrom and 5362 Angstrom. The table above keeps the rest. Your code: 78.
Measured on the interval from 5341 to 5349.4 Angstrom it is 64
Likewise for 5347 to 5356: 73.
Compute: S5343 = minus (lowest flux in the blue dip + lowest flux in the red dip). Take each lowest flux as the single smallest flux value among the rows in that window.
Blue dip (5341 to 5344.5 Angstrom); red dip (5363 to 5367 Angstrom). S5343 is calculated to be -69.1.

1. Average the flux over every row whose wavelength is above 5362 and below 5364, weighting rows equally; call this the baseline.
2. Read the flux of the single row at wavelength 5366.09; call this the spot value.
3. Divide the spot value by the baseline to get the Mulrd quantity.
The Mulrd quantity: 0.96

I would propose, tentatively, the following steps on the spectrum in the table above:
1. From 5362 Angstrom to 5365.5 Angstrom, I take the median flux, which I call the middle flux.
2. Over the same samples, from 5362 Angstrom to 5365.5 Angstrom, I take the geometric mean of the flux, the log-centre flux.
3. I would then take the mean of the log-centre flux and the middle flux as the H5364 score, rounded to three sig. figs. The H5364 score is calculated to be 35.2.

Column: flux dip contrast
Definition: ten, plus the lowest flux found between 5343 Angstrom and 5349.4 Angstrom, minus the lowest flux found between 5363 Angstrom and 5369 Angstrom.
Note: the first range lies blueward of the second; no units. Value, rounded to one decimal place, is 12.1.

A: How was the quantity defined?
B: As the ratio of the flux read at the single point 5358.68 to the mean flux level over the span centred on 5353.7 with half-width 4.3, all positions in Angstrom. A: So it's 1.04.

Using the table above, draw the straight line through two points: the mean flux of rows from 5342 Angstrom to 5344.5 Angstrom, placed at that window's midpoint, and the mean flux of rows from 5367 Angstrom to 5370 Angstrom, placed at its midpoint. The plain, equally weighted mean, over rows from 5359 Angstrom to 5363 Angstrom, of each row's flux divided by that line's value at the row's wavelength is 1.09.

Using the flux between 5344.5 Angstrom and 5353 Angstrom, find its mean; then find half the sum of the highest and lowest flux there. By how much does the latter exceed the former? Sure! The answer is -0.10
